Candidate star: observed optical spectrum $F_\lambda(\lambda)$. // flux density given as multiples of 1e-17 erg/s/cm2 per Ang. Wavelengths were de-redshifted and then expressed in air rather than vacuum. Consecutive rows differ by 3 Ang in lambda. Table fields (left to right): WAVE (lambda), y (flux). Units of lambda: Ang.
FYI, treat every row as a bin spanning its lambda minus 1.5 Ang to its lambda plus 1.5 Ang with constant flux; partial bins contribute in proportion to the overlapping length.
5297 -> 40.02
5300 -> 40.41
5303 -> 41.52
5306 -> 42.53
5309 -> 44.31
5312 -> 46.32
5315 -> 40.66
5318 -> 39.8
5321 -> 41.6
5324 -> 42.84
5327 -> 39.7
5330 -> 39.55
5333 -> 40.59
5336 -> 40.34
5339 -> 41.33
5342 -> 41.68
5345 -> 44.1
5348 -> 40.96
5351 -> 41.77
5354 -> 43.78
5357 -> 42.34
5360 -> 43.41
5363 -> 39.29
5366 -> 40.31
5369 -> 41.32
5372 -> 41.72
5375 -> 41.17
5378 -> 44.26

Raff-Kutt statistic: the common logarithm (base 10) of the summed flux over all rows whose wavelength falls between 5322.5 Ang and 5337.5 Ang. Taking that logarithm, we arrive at 2.31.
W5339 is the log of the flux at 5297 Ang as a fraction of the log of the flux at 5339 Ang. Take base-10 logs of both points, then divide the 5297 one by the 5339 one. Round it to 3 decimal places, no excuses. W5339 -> 0.991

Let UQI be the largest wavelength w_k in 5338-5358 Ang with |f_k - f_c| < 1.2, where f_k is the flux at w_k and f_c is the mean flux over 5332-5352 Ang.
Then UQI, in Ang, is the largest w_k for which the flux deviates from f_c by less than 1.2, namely 5357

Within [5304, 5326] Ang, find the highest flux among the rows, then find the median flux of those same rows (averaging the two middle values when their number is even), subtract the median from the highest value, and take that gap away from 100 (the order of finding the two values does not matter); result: 96.2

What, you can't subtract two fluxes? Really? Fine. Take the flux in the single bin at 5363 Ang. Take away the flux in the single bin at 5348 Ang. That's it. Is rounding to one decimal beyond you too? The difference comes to -1.7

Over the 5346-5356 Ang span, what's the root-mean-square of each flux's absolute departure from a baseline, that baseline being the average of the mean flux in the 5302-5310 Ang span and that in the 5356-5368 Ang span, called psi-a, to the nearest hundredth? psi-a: 1.19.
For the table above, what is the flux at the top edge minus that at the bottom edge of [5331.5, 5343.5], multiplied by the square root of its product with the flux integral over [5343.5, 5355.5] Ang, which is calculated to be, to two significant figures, 26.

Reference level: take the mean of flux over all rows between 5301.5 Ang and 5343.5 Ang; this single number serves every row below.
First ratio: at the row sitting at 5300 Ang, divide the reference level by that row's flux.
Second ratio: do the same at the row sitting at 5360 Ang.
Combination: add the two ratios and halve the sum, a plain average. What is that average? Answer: 0.99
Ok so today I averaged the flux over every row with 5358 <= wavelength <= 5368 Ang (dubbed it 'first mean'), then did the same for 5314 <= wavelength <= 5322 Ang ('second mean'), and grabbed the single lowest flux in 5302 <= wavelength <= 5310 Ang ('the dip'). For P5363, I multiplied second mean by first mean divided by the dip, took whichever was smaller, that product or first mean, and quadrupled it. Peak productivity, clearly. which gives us 161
